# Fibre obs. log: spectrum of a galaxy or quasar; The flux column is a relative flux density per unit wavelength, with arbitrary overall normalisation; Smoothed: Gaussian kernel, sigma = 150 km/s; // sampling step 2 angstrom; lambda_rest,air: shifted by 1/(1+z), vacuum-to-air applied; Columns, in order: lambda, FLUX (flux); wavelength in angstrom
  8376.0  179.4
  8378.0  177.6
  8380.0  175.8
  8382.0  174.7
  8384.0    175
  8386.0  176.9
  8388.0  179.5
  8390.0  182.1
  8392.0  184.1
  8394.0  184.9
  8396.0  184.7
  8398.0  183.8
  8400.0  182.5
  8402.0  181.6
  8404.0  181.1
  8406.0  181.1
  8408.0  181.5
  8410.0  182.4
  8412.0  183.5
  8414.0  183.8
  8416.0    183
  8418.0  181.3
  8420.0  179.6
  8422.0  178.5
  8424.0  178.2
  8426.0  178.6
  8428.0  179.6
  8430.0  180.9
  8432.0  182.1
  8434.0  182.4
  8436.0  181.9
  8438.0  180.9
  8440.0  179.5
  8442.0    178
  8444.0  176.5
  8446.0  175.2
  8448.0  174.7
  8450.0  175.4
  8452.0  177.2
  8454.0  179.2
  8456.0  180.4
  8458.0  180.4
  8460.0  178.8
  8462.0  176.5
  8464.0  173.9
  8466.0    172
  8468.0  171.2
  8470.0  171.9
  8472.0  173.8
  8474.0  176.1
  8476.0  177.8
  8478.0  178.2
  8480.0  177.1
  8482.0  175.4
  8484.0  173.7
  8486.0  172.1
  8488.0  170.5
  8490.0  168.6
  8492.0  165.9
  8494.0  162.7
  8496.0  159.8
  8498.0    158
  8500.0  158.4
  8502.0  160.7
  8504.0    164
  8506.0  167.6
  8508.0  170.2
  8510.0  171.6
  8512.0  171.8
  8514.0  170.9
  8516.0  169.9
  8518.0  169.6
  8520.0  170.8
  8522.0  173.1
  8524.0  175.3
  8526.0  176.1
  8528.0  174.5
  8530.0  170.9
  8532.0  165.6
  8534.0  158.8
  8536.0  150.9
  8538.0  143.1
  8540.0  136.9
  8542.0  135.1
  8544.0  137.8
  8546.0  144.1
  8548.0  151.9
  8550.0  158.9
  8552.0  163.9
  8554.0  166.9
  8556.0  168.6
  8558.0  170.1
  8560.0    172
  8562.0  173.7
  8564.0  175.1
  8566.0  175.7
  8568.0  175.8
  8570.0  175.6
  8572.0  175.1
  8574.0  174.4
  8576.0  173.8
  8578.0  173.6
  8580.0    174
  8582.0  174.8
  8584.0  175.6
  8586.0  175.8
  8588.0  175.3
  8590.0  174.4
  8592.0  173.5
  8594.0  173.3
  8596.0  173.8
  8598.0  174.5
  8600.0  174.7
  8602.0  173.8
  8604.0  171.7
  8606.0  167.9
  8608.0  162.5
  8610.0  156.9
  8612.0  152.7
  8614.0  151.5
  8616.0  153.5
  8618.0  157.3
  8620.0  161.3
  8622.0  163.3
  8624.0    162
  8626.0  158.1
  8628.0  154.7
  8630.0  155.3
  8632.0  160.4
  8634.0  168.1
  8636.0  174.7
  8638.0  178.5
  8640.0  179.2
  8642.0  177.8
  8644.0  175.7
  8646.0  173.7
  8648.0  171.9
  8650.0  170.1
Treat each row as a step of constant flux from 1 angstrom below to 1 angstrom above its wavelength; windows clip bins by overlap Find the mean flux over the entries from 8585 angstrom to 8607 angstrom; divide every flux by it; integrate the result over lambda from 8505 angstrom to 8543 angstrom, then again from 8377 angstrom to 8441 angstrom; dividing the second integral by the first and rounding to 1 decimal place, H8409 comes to 1.9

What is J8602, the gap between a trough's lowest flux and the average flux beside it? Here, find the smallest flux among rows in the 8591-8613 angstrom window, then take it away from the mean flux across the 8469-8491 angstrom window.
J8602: 21.4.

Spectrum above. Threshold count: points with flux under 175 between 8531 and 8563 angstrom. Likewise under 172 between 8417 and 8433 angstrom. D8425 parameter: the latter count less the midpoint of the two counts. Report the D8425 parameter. -8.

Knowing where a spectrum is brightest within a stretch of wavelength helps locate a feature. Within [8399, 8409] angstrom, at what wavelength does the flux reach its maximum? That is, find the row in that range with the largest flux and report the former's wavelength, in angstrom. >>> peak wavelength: 8400.0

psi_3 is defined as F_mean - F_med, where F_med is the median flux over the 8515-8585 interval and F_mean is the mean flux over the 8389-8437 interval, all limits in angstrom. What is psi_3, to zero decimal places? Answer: 11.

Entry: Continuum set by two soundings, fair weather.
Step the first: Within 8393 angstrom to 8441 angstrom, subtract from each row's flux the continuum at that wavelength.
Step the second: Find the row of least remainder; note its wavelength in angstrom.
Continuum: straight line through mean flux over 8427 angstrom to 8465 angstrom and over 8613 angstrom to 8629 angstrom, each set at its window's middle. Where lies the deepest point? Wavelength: 8424.0 angstrom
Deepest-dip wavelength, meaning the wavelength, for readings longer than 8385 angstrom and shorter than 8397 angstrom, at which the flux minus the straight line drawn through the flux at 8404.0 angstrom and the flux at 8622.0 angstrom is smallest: 8386.0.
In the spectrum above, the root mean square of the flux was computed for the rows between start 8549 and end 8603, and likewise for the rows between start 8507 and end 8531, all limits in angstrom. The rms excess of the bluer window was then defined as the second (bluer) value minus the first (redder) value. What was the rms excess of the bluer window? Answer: -1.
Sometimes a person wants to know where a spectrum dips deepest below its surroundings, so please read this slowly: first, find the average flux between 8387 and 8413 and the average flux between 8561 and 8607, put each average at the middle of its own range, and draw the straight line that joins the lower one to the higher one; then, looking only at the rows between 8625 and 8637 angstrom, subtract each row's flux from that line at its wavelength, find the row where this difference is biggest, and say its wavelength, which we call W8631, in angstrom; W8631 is 8628.0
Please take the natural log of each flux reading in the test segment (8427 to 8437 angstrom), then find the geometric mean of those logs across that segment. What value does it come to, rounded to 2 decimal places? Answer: 5.20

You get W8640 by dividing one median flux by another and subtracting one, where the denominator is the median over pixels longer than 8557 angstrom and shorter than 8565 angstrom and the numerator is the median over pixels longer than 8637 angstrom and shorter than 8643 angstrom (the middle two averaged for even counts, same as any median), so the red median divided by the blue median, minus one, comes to 0.03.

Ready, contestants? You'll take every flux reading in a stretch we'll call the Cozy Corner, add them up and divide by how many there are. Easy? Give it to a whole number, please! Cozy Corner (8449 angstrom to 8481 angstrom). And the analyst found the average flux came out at 176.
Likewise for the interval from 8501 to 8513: 168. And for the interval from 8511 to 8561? 162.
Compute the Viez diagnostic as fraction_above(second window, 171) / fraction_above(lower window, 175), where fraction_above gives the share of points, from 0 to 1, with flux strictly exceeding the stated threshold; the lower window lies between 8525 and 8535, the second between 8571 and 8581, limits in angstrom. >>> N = 5.0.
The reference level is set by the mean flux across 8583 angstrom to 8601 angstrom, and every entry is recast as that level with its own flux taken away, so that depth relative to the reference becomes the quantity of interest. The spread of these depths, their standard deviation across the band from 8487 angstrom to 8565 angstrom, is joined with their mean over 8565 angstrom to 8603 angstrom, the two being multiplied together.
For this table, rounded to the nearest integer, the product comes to -1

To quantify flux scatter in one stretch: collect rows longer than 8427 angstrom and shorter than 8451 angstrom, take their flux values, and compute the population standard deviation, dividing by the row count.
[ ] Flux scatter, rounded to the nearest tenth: 2.7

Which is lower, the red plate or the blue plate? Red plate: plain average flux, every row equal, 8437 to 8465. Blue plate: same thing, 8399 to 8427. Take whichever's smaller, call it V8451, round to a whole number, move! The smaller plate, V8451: 178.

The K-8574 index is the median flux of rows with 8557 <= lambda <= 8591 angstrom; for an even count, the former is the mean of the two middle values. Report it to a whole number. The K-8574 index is 175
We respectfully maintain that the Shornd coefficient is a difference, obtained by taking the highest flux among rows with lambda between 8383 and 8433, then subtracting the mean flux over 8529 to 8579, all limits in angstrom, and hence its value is 22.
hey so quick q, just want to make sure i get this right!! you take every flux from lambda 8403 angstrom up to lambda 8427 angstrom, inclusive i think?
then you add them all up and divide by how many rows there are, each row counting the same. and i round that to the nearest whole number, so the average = 181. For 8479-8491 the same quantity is 173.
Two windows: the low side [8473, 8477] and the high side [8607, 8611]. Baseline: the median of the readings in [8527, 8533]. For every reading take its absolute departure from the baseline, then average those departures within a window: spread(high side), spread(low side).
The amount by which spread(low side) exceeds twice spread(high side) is -16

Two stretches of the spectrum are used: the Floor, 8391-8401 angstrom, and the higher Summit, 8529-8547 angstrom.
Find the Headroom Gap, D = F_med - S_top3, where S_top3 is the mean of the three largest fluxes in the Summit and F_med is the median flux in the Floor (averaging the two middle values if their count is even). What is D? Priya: 19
